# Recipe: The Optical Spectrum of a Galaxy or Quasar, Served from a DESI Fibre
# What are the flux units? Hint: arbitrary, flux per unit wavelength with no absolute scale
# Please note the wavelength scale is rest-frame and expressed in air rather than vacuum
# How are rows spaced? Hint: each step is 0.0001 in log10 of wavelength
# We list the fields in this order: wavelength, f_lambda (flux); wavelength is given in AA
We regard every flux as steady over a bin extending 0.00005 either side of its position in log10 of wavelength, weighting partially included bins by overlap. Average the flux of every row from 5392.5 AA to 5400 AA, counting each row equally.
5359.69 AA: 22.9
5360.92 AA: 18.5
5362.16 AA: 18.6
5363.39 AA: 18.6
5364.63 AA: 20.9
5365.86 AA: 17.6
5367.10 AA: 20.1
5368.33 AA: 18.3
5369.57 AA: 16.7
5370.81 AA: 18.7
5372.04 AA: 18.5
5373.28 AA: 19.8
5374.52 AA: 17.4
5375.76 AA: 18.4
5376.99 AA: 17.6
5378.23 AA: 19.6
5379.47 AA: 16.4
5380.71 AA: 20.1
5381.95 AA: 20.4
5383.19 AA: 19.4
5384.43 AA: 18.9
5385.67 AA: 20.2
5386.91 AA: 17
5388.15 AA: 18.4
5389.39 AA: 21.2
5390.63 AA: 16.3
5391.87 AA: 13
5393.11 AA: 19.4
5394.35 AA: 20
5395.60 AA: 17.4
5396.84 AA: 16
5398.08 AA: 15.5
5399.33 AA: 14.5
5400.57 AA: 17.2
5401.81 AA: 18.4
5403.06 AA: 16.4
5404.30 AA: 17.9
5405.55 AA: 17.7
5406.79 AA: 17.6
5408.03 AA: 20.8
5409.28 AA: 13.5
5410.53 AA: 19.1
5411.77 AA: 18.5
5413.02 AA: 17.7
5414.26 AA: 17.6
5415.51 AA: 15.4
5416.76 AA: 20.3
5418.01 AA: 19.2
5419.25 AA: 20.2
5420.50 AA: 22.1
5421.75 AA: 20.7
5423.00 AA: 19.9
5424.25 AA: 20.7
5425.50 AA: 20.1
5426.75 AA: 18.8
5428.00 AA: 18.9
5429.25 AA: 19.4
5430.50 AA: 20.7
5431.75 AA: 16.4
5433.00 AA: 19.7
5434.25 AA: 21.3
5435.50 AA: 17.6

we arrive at 17.1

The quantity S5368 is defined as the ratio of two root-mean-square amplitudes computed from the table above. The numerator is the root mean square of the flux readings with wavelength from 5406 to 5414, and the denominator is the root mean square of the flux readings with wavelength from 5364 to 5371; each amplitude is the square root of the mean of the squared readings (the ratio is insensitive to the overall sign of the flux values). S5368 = 0.96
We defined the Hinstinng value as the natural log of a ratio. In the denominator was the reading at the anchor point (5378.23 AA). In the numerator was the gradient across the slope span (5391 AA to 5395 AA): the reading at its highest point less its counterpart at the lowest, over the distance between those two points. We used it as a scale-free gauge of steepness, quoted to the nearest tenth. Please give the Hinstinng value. -1.9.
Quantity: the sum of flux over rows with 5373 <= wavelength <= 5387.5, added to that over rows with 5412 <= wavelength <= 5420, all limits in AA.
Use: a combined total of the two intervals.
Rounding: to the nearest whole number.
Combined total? 336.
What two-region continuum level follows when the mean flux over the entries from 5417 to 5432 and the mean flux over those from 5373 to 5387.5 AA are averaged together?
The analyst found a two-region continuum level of 19.3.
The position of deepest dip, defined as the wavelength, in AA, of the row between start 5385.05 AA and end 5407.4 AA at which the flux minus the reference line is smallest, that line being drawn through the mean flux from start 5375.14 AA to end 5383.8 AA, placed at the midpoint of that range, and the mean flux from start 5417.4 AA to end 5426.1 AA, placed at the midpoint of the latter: 5391.87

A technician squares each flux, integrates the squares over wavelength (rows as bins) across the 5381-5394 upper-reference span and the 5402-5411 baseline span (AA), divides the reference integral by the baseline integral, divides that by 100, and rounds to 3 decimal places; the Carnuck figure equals 0.016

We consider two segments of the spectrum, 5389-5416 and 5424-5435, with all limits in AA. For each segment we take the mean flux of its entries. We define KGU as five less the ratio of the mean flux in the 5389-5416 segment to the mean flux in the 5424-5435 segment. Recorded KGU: 4.11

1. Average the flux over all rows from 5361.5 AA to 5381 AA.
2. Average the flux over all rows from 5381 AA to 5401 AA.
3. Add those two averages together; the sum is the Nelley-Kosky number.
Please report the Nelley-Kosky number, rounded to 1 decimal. 36.4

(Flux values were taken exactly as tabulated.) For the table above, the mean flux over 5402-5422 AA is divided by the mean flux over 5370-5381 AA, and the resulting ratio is 1.00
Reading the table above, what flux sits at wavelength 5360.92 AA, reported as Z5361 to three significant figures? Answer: 18.5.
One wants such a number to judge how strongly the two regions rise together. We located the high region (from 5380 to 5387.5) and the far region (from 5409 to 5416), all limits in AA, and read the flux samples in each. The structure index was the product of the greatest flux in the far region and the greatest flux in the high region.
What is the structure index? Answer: 390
